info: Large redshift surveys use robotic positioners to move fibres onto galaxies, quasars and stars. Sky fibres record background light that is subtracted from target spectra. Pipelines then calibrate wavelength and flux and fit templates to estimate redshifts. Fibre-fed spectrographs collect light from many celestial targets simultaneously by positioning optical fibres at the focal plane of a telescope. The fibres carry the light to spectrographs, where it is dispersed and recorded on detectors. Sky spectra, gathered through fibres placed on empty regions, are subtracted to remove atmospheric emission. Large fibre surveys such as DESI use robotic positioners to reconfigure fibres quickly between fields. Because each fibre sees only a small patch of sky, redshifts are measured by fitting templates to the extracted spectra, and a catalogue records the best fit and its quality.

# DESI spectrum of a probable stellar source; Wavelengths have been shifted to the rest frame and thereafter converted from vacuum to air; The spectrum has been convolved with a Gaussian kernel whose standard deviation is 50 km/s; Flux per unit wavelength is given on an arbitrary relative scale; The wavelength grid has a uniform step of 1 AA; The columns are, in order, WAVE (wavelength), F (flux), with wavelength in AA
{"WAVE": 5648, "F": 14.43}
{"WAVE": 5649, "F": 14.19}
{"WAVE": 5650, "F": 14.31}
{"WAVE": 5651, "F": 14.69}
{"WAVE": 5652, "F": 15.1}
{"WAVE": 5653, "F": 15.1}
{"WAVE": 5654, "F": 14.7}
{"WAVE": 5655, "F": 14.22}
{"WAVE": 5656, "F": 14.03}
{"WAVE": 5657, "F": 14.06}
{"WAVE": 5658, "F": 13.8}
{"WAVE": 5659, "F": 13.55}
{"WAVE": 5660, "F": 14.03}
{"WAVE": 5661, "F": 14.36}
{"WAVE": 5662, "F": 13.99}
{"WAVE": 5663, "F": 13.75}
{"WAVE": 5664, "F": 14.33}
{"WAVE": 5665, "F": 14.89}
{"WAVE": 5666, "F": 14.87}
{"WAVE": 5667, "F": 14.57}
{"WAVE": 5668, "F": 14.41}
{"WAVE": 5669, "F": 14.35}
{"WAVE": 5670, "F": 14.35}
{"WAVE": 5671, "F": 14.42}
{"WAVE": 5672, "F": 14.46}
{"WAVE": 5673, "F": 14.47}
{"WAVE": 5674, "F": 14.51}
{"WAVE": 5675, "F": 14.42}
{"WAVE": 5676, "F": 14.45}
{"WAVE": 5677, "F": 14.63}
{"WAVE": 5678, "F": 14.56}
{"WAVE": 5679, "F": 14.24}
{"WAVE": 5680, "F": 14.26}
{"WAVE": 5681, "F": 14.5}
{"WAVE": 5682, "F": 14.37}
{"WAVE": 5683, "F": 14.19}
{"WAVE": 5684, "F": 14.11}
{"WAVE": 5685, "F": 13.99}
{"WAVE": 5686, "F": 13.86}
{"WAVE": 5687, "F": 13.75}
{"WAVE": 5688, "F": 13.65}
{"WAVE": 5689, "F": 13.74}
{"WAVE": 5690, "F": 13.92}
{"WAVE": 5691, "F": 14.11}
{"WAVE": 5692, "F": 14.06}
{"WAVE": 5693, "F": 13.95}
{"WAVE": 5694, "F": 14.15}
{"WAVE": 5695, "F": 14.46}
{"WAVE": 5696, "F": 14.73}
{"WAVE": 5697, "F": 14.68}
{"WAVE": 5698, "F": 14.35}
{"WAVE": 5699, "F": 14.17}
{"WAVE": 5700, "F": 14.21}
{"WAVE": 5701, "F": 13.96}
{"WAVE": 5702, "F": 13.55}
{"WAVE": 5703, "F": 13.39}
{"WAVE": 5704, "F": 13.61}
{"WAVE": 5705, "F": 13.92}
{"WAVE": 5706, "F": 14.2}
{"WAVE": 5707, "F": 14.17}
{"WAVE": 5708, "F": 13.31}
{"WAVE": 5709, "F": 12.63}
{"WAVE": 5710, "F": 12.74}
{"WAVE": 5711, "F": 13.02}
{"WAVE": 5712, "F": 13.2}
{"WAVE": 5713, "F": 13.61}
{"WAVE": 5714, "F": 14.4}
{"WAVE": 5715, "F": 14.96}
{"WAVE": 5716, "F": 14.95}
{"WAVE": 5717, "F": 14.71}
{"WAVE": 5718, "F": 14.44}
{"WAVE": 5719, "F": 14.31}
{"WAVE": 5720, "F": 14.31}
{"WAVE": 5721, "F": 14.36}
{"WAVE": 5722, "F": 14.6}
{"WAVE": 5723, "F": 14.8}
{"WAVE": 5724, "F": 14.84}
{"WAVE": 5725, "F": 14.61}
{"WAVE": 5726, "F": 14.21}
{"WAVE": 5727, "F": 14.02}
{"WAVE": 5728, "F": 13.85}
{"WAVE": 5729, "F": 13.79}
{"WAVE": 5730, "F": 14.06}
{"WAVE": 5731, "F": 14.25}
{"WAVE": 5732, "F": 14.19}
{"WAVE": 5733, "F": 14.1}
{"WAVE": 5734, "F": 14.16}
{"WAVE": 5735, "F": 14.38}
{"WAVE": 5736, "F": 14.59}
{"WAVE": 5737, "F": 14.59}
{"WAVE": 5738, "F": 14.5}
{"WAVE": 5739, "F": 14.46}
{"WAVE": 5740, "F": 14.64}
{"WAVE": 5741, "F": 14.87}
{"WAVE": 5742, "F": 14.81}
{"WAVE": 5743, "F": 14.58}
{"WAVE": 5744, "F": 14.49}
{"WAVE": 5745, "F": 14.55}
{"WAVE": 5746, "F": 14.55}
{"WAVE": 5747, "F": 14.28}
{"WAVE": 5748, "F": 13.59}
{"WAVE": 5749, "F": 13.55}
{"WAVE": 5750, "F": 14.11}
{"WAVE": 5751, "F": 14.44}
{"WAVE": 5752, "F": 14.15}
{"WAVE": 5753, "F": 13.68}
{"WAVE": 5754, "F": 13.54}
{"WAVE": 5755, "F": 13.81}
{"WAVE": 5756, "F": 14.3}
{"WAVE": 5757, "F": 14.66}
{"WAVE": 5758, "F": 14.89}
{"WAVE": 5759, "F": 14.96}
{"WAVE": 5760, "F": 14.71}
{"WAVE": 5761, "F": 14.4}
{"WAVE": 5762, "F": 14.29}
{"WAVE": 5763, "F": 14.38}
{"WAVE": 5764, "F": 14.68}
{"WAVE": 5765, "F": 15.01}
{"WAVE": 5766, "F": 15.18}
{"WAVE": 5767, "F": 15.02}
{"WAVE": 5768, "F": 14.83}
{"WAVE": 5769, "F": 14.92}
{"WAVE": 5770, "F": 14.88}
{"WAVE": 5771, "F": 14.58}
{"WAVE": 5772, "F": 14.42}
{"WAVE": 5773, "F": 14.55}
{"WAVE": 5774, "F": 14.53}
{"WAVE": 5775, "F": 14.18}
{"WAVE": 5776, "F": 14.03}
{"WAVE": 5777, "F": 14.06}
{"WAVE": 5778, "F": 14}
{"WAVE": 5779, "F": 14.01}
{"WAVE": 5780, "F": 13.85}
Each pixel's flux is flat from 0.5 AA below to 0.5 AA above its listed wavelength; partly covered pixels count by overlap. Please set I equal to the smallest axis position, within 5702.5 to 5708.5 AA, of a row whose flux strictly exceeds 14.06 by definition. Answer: 5706 AA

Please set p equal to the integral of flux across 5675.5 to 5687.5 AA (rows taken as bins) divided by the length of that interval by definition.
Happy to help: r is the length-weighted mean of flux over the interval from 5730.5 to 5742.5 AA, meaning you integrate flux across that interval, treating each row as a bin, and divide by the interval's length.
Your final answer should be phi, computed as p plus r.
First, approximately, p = 14.2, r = 14.5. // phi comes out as 28.7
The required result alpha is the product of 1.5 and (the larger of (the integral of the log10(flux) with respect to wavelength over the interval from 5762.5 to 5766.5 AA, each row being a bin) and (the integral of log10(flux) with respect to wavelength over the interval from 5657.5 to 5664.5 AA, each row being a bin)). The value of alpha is 12.0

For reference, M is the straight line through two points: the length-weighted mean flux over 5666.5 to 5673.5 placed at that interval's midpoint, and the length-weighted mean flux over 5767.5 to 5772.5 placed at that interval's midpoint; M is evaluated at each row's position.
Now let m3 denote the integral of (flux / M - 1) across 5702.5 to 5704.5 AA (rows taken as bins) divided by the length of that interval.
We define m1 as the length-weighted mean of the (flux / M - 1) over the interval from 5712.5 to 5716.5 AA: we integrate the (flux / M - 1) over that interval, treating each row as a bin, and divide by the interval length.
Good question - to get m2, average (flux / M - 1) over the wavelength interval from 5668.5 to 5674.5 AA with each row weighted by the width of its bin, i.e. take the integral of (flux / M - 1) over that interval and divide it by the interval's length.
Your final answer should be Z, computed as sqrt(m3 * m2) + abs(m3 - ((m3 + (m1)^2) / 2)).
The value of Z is 0.043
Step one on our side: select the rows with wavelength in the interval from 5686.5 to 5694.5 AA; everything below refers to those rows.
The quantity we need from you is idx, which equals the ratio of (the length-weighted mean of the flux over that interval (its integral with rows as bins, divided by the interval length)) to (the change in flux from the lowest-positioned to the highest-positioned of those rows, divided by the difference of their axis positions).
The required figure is 244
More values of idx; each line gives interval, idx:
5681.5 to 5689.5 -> -155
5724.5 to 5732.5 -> -235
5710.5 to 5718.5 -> 70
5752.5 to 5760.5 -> 97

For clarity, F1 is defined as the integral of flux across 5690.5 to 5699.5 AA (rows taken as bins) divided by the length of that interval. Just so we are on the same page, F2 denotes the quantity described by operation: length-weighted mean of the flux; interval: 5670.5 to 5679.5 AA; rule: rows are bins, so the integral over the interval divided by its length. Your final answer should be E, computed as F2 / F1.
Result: 1.01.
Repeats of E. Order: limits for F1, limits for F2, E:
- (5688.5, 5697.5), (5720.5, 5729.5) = 1.01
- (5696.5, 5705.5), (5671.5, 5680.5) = 1.03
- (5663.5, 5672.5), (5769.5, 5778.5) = 0.99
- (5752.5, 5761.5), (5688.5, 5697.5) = 0.99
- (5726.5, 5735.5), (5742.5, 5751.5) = 1.01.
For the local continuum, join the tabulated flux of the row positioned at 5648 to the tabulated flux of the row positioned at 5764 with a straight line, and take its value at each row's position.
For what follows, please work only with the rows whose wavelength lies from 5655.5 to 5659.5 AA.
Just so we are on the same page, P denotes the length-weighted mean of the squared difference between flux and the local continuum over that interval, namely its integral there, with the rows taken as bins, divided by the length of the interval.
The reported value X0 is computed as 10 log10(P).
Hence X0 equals -4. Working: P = 0.39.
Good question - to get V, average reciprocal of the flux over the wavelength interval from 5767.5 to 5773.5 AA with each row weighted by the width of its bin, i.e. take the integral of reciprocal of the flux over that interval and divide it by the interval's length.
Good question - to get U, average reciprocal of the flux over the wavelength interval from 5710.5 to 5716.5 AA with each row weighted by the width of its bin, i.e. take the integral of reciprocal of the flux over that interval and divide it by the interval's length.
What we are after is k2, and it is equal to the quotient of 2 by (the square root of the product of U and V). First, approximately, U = 0.0715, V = 0.0681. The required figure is 28.7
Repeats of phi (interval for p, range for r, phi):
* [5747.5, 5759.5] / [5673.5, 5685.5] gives 28.5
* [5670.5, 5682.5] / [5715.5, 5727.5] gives 29.0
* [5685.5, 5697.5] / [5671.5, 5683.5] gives 28.5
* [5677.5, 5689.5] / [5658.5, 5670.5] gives 28.4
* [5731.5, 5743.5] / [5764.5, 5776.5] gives 29.2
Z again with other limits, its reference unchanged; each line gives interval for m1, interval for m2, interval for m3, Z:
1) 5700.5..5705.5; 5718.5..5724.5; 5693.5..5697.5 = 0.003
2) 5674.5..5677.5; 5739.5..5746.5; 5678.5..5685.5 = 0.010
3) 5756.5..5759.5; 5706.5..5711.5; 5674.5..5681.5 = 0.012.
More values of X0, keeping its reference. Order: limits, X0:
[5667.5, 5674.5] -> -22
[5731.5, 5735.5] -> -8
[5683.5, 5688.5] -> -4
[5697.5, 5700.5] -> -10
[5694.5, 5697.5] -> -17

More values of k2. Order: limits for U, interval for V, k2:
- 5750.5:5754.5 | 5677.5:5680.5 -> 28.3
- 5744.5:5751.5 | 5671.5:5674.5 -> 28.6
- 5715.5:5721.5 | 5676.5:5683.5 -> 28.9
